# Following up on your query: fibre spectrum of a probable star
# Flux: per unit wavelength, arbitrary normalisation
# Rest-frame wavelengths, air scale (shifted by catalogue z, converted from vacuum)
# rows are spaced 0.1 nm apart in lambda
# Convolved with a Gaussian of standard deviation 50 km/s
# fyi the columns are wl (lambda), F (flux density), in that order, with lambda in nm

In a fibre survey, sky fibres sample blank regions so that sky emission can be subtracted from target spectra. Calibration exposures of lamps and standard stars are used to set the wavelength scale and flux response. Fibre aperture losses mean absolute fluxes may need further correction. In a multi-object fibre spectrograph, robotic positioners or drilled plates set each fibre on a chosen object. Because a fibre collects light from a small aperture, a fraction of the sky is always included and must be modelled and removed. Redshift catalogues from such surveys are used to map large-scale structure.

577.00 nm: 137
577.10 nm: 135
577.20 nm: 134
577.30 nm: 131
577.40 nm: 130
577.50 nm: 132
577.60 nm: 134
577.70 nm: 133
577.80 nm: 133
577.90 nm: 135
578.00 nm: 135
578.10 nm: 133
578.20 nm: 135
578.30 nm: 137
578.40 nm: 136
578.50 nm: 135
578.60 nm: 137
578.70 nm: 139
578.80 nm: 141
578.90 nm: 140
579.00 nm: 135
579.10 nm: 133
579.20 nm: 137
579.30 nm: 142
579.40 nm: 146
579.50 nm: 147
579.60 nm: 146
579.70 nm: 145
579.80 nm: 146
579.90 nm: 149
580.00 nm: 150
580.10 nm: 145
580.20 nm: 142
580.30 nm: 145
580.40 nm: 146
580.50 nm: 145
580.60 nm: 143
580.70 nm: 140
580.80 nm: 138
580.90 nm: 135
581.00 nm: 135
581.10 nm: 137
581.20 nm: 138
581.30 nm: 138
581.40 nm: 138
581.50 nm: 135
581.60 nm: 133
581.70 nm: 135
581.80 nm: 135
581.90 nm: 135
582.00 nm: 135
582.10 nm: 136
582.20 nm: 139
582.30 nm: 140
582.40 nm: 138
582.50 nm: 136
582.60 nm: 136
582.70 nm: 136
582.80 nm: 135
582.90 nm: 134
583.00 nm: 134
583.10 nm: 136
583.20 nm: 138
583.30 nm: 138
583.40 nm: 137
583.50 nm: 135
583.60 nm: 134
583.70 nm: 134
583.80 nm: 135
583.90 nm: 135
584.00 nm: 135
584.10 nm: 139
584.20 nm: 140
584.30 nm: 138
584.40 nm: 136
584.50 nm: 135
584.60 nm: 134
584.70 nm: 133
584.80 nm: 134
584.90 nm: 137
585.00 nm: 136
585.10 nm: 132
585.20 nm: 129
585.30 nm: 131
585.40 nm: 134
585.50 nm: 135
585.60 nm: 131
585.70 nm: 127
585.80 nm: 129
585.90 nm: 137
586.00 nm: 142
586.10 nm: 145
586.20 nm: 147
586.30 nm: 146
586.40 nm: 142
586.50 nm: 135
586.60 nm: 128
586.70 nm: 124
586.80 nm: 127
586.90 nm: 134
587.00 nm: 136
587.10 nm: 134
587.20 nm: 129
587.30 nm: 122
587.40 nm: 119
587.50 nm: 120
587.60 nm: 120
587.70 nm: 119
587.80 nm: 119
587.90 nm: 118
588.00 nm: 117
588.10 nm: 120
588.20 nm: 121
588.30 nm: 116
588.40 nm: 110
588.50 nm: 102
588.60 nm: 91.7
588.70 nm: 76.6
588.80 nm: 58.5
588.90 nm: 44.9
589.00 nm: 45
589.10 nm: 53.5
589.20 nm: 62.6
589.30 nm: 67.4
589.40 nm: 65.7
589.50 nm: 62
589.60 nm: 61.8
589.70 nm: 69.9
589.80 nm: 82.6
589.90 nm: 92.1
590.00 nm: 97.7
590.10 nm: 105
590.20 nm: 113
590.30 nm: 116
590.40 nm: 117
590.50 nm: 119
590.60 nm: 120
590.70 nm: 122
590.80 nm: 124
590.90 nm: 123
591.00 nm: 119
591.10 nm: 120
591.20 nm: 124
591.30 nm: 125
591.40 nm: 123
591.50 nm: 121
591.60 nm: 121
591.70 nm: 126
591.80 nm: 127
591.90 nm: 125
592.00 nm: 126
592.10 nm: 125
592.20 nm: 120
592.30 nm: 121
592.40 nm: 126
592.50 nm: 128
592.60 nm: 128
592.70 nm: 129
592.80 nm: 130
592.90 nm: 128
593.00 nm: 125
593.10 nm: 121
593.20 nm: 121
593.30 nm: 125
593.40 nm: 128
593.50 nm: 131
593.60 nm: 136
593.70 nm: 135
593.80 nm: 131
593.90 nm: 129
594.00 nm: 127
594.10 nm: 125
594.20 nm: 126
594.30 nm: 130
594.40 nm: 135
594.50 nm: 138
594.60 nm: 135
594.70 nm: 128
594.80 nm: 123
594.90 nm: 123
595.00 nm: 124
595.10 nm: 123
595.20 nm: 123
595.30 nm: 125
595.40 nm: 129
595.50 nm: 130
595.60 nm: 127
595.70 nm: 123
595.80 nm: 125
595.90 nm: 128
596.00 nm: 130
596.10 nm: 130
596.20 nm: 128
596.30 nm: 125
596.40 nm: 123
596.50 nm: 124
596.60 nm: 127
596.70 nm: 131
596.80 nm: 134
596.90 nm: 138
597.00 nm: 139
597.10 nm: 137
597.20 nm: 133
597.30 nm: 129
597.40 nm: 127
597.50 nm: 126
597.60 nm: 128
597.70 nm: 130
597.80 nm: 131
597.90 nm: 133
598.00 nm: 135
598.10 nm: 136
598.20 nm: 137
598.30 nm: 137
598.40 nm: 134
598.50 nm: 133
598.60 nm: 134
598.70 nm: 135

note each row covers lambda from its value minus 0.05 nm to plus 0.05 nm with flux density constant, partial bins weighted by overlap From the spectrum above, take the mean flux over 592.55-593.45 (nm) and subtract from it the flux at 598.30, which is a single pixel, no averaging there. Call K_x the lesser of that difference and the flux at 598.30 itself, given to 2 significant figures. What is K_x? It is -11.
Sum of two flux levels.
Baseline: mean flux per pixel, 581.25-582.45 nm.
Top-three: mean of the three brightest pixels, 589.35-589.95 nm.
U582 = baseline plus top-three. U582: 218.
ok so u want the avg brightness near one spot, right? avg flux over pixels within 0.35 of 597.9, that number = 133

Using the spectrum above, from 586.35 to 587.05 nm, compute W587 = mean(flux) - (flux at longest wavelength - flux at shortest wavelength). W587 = 138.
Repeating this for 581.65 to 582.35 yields 131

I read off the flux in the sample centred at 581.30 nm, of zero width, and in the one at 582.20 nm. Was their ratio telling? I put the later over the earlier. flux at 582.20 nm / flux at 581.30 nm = 1.01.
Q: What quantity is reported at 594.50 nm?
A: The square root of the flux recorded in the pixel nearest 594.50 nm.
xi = 11.7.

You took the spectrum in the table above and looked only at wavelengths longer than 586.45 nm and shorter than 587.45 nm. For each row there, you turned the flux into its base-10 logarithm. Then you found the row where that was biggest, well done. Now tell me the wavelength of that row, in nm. 587.00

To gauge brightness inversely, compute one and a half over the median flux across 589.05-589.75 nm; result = 0.0240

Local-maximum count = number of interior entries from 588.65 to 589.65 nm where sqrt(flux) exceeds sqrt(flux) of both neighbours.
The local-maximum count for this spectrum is 1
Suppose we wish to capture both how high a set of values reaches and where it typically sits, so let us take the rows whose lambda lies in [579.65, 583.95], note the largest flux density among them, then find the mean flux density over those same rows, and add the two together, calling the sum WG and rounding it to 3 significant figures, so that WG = 288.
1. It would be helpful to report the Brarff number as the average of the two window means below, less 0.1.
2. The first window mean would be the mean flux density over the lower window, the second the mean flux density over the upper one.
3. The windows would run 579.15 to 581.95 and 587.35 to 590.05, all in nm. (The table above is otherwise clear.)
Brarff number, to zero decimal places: 115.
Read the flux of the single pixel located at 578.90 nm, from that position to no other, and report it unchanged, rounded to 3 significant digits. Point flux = 140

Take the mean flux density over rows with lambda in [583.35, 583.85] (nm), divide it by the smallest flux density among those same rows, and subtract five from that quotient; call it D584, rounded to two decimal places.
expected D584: -3.99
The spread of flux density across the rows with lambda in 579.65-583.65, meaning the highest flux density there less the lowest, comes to 17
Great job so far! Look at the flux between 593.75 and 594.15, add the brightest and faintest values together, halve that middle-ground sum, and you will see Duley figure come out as 128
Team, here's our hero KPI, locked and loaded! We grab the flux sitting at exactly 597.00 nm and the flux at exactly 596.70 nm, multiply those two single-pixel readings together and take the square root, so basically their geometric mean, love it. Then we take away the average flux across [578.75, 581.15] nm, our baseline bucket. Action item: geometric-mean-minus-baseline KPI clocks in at -7.1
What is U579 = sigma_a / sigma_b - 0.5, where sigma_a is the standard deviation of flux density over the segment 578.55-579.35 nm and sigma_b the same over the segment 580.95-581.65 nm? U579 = 1.1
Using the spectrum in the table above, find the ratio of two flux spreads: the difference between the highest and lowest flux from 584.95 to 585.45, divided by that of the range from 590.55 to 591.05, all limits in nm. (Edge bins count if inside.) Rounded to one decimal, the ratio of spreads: 1.4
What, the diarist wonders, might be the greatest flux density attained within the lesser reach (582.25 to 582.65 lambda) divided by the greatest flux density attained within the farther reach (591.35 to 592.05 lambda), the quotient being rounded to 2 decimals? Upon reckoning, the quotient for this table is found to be 1.10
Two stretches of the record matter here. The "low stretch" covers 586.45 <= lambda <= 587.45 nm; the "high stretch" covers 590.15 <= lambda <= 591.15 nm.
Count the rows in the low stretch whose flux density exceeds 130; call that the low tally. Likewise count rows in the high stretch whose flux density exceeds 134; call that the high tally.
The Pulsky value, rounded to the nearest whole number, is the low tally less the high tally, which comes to 4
